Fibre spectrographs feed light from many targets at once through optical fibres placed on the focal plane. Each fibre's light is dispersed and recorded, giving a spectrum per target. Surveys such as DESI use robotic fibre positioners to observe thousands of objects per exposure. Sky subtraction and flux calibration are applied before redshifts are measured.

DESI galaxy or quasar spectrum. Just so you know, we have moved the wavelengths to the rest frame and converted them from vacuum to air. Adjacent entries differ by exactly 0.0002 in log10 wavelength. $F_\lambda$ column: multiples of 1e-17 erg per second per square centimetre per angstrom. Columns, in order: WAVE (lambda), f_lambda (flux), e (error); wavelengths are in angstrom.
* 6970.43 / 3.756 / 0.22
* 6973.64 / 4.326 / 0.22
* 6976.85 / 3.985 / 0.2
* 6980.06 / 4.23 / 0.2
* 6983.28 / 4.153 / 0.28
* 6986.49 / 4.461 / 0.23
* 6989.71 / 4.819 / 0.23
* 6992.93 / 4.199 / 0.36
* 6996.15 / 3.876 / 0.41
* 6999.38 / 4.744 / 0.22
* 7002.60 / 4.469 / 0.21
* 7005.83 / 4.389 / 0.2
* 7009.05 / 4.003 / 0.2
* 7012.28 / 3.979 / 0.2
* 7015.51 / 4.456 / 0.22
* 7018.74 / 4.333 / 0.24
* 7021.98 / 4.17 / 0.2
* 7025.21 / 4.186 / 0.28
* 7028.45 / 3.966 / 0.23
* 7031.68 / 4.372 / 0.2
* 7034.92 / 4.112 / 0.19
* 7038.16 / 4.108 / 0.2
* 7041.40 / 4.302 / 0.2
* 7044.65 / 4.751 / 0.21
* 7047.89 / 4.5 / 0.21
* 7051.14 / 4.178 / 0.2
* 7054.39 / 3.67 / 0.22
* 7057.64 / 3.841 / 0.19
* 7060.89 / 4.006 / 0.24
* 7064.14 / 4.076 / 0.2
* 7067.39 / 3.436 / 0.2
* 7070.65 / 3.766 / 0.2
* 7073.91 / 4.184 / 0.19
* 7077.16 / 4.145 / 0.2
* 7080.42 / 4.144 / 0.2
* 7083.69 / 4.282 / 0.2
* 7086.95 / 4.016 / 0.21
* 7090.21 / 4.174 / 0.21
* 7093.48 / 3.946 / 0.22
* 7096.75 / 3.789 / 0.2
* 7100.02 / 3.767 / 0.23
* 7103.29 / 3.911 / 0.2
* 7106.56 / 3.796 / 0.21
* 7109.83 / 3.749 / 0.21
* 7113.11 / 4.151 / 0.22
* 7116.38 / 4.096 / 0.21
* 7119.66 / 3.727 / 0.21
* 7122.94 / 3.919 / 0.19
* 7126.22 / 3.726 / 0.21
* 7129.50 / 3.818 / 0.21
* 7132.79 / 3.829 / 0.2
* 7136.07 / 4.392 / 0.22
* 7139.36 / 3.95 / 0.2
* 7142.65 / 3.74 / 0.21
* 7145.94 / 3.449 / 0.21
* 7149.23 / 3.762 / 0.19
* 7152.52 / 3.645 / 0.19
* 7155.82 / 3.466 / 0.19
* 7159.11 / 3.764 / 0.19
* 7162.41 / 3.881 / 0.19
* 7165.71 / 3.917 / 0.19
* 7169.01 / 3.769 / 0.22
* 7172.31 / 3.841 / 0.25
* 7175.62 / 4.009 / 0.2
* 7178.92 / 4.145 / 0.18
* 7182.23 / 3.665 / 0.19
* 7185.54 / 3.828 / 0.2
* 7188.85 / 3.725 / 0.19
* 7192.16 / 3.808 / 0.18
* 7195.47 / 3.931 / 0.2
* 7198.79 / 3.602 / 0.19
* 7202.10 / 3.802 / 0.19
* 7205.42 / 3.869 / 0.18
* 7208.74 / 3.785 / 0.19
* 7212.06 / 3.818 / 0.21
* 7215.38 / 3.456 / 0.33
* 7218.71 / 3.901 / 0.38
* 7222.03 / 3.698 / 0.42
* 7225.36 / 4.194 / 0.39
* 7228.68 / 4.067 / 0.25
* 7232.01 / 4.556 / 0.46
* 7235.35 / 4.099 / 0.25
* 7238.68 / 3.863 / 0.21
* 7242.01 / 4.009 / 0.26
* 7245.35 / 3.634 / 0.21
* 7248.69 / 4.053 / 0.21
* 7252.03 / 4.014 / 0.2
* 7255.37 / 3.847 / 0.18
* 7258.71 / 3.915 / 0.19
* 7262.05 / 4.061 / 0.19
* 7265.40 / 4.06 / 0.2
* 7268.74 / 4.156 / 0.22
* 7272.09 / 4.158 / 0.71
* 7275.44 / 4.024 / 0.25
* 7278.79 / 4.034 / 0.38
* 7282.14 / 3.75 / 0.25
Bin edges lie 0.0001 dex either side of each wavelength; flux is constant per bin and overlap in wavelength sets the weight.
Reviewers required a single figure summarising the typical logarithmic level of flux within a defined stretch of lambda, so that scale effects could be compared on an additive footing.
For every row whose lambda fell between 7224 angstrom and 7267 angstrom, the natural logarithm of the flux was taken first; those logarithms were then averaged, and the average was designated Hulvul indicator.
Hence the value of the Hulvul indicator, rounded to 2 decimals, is 1.39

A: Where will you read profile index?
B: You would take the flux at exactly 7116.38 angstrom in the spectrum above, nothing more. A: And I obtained 4.096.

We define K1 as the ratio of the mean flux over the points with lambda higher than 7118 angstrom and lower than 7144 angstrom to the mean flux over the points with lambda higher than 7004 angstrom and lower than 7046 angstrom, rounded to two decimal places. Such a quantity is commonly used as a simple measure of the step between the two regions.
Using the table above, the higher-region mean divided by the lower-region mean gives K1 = 0.92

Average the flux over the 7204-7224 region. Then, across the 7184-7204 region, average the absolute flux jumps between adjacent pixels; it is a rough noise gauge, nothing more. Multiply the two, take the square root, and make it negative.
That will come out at -0.79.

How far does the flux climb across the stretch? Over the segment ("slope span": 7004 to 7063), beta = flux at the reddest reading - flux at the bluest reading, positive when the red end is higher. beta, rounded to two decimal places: -0.38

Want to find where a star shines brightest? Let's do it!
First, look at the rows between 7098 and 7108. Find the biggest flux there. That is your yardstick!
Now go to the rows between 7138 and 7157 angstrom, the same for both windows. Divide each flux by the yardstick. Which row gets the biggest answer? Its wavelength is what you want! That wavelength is 7139.36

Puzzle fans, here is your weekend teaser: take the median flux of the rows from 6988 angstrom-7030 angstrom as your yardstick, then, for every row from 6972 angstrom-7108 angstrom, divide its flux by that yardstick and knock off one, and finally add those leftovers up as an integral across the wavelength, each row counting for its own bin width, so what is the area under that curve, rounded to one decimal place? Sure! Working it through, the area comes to -1.8 angstrom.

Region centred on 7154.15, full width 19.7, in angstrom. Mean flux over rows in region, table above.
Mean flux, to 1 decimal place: 3.7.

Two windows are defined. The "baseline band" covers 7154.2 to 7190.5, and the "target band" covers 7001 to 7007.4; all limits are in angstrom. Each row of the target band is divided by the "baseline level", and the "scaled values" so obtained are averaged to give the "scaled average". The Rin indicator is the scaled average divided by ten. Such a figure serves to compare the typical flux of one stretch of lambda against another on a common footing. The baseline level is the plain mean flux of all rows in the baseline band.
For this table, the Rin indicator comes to 0.116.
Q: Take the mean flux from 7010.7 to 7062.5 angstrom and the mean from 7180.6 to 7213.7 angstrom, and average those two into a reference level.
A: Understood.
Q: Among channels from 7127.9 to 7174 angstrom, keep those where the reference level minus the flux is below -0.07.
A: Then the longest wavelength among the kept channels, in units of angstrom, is 7136.07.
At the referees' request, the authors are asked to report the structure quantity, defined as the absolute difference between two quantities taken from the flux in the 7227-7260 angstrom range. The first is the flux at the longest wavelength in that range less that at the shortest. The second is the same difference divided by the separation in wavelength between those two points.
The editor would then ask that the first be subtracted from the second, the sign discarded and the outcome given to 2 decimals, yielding 0.15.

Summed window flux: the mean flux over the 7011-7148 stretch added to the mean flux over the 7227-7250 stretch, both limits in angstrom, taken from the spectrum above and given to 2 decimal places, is 8.06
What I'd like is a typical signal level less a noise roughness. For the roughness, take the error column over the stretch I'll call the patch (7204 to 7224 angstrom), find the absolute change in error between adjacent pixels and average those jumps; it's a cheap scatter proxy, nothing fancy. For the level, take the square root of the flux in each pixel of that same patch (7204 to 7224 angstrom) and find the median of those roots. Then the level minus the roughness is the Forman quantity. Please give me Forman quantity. 1.90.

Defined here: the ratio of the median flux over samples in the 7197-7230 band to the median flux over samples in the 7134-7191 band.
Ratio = 1.01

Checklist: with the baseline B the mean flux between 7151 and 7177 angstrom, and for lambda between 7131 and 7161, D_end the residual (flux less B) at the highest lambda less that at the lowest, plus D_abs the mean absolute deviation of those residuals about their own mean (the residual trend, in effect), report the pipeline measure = 0.12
